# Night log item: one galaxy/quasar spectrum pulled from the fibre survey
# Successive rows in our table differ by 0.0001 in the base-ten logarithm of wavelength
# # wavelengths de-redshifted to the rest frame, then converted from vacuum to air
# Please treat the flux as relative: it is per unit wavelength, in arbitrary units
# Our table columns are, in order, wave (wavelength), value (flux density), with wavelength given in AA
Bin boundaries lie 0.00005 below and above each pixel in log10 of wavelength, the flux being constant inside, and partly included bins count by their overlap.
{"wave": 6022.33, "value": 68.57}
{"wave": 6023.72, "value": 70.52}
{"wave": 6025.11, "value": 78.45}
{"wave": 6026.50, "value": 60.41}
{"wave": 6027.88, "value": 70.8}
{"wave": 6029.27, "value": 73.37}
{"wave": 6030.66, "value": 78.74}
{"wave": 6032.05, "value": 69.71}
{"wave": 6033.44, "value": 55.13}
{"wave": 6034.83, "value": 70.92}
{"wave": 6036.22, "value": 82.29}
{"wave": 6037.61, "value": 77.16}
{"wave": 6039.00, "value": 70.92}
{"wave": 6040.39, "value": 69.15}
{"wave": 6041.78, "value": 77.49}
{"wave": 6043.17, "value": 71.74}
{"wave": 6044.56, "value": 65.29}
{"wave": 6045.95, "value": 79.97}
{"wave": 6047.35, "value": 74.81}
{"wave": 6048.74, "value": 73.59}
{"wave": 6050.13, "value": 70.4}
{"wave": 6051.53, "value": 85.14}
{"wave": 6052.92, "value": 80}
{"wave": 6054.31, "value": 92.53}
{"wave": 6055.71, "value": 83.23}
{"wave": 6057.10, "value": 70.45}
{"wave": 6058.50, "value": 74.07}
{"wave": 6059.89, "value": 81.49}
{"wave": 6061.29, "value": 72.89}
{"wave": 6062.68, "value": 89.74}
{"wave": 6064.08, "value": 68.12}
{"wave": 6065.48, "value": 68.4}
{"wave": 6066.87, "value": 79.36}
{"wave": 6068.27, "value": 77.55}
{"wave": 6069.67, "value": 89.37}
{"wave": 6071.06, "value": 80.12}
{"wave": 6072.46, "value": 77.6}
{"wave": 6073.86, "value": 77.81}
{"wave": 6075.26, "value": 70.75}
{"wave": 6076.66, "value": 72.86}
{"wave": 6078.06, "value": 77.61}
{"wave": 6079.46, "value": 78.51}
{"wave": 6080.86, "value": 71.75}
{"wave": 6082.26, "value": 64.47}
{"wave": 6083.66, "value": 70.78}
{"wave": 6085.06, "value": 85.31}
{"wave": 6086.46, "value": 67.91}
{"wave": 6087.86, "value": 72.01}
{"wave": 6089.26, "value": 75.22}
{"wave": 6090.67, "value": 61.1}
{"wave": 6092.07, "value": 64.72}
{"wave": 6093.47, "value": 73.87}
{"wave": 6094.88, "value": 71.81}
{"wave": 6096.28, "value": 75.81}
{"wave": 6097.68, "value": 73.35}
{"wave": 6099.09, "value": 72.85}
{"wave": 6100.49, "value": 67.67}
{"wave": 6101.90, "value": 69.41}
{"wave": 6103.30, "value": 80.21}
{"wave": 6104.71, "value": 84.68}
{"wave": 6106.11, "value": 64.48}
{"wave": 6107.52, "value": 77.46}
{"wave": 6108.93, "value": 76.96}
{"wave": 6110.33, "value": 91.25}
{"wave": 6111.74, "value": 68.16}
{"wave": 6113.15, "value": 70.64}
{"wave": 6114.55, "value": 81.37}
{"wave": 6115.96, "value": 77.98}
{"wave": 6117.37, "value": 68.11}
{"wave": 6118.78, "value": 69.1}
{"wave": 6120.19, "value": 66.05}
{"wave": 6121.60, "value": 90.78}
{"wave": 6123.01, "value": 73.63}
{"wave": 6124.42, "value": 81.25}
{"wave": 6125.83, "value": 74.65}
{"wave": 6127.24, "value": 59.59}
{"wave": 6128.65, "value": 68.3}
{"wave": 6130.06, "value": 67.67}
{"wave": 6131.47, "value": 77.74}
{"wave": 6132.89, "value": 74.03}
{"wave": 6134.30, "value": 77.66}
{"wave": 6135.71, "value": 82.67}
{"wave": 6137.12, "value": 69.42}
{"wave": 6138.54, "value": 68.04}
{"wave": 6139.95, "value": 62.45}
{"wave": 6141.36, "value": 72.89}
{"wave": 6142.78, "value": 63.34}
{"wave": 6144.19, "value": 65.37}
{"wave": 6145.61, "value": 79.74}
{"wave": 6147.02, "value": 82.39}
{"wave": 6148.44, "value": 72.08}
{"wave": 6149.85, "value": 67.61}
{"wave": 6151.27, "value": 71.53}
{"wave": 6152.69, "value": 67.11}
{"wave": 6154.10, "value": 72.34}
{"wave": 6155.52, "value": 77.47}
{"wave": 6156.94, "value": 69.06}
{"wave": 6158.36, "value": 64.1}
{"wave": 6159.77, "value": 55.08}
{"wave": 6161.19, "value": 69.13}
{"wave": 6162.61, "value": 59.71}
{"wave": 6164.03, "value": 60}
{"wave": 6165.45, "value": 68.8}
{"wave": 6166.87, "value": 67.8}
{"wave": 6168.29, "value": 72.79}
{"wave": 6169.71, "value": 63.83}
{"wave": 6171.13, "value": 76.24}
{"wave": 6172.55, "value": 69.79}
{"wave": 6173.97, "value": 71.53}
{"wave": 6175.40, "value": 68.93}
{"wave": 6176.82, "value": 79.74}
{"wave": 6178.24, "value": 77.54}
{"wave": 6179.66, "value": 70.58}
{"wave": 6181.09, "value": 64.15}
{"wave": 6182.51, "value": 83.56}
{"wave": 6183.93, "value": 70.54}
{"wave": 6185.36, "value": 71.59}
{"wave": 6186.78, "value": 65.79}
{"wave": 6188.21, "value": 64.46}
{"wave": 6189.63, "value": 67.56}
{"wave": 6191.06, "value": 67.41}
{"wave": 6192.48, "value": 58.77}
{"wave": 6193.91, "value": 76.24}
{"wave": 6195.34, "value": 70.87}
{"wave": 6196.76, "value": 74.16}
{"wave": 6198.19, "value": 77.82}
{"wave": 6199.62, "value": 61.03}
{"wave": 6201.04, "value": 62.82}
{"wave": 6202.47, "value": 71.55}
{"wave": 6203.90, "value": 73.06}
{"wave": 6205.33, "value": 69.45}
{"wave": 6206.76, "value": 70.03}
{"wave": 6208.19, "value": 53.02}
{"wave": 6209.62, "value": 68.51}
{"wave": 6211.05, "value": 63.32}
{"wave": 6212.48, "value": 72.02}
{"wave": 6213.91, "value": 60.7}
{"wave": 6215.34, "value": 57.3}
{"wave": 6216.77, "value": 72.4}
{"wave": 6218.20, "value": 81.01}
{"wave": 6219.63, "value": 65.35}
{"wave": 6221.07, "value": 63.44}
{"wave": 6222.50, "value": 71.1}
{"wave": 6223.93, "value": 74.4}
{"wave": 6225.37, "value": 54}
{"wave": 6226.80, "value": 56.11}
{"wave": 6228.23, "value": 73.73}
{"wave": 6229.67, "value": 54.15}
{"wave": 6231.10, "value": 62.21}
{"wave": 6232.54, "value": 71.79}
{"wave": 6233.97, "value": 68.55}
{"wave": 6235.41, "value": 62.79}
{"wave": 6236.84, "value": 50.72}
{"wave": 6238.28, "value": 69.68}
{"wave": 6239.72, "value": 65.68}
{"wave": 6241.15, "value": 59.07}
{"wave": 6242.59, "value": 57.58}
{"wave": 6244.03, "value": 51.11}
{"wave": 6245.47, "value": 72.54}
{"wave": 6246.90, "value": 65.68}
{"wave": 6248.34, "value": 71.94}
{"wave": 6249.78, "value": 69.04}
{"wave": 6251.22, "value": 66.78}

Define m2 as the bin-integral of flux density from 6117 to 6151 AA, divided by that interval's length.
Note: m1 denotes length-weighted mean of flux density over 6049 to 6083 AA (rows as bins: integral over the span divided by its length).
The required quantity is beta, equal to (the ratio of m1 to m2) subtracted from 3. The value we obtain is 1.93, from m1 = 77.2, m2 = 72.3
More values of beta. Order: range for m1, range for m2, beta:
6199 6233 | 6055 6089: 2.13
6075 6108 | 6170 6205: 1.97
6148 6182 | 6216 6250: 1.94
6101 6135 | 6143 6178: 1.93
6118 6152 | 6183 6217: 1.93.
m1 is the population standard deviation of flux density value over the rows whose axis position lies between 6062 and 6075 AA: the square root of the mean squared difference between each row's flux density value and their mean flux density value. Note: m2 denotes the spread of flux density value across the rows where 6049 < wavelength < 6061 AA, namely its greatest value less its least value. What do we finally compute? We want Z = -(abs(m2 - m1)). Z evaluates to -15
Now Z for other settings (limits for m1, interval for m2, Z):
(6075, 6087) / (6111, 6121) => -9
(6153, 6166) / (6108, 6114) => -16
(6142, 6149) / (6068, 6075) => -4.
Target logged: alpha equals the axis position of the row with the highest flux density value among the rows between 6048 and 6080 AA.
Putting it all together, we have 6054.31 AA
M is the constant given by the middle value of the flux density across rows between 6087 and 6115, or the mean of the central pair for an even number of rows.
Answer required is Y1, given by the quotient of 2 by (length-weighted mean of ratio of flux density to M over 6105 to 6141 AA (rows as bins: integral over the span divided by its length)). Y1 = 1.98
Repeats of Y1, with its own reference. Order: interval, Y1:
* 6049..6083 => 1.89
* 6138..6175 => 2.12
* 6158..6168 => 2.29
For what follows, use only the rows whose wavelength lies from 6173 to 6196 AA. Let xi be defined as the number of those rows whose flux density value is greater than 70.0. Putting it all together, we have 9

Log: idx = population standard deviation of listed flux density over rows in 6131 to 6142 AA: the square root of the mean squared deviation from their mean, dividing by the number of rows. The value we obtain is 6.0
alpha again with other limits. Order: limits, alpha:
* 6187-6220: 6218.20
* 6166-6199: 6182.51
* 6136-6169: 6147.02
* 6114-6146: 6121.60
